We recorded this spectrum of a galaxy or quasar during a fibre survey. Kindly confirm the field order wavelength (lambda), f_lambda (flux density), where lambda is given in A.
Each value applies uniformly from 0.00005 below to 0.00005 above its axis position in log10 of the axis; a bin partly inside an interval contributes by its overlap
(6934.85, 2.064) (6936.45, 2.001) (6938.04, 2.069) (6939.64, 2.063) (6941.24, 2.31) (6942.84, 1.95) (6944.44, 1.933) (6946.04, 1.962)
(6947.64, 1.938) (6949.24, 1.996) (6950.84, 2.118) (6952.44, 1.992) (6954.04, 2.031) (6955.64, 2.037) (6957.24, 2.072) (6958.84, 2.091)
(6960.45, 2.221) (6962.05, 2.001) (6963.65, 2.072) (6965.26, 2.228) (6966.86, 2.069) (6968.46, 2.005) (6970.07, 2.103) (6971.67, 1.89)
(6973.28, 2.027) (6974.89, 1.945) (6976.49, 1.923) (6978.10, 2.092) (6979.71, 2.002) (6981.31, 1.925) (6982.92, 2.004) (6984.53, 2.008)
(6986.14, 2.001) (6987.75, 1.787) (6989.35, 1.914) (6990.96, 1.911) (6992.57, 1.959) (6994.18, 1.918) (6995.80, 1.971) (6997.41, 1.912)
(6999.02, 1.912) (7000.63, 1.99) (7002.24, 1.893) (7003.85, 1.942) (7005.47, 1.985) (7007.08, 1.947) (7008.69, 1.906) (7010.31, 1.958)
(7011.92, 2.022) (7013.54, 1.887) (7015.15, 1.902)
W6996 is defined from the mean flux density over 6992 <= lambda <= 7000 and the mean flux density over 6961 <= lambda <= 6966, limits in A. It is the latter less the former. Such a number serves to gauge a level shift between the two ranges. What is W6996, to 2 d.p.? 0.17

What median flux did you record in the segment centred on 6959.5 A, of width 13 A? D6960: 2.07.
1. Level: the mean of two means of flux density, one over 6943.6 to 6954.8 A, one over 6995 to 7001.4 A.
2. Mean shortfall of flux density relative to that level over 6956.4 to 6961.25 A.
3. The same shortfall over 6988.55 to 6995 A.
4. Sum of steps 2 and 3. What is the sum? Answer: -0.11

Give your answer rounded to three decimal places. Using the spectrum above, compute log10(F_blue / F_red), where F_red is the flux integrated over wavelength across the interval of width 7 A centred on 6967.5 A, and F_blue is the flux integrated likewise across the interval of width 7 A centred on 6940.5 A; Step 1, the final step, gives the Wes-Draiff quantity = -0.002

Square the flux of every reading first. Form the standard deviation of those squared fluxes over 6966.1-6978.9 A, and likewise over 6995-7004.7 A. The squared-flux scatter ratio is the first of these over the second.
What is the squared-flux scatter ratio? 2.2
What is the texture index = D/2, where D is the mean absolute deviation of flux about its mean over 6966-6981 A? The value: 0.030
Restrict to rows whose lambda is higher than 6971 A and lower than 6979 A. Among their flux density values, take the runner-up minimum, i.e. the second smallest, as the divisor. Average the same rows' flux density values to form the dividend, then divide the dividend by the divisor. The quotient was 1.03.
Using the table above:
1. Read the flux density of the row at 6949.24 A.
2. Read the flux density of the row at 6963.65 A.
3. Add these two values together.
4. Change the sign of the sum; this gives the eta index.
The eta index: -4.07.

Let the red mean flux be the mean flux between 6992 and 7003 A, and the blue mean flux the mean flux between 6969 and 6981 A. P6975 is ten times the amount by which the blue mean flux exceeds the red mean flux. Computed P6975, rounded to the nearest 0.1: 0.6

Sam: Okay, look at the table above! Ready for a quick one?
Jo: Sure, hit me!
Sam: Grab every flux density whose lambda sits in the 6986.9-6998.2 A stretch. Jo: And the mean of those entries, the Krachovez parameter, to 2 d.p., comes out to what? 1.91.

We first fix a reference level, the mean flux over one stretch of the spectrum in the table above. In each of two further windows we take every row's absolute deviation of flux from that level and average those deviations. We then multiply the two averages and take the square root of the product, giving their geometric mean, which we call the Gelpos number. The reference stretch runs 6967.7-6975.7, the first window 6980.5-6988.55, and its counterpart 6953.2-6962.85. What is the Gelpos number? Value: 0.071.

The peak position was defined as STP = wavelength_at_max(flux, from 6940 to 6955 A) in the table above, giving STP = 6941.24 A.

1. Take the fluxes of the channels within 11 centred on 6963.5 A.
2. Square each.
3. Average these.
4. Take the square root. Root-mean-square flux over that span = 2.10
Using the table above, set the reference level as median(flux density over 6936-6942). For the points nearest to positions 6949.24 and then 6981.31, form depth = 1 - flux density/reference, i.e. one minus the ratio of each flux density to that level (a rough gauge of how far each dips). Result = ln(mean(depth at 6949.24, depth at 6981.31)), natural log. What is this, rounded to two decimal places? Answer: -2.97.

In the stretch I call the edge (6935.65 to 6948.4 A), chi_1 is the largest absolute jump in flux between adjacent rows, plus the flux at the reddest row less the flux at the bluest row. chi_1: 0.30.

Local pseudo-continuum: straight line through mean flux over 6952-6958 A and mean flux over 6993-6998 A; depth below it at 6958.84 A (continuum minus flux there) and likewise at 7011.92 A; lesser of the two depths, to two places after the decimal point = -0.13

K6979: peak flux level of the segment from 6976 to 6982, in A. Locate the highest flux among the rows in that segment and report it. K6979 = 2.092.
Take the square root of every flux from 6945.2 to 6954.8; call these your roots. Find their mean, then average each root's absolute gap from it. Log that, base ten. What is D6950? -1.80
